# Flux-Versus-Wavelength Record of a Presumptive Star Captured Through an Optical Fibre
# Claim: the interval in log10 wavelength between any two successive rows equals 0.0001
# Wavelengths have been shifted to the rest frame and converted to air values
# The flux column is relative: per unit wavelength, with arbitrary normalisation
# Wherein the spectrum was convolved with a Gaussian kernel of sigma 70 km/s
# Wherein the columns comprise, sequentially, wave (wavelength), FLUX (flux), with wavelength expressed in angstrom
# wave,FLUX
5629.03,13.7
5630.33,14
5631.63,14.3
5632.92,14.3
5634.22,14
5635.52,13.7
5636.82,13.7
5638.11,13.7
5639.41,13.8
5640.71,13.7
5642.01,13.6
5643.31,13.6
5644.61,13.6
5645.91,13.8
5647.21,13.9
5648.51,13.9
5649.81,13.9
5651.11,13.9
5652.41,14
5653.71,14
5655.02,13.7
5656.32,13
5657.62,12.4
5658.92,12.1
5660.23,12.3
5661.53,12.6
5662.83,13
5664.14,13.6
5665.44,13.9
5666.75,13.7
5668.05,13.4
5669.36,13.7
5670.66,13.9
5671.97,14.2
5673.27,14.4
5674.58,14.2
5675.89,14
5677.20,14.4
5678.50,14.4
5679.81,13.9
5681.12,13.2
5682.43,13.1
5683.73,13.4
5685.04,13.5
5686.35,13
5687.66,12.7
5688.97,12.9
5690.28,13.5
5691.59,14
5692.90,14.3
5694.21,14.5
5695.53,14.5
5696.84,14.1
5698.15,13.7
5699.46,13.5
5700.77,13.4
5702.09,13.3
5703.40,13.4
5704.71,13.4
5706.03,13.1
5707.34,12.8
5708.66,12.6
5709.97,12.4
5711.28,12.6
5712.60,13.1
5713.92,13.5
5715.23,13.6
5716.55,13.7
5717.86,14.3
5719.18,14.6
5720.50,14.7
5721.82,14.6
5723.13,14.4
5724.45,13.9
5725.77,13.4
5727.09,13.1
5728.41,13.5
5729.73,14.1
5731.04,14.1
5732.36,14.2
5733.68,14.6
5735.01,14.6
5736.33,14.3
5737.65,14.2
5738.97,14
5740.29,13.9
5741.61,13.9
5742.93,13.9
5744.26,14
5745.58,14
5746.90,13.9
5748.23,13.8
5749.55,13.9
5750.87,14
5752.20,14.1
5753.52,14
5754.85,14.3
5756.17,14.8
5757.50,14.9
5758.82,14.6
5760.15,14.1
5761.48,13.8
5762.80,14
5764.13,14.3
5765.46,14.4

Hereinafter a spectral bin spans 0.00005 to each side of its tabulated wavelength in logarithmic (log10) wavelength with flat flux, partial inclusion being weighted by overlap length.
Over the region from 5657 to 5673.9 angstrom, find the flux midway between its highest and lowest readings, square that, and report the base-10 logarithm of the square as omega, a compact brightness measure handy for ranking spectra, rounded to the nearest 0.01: 2.24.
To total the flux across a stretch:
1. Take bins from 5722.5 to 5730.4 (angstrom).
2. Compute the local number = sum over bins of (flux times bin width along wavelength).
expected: 109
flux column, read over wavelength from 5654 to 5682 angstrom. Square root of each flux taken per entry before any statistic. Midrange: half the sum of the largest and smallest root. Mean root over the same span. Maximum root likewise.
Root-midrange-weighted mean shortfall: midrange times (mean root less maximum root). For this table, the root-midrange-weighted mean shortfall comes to -0.43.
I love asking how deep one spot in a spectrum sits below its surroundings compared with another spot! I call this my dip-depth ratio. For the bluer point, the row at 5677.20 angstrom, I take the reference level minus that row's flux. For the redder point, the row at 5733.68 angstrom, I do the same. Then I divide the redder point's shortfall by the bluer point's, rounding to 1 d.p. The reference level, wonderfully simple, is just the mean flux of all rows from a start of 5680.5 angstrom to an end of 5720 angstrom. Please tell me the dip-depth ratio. 1.2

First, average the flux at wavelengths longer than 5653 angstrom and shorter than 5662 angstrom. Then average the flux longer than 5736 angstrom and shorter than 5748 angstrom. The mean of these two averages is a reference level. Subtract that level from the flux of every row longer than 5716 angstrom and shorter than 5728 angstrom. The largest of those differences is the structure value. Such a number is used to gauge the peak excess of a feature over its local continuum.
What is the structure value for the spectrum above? 1.26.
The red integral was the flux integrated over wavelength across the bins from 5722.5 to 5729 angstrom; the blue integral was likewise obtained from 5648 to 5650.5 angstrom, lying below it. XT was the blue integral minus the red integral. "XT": -54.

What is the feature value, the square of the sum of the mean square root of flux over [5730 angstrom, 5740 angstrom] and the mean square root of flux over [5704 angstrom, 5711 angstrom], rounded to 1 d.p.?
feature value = 54.2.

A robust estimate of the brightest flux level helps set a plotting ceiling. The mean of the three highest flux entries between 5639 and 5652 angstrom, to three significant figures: 13.9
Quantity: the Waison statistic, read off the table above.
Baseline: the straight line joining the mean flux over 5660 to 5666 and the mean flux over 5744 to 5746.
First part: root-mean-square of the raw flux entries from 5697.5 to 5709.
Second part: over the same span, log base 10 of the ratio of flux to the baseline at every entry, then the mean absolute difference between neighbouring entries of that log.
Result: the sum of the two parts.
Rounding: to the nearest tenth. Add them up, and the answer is 13.3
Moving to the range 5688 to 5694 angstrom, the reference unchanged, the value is 13.7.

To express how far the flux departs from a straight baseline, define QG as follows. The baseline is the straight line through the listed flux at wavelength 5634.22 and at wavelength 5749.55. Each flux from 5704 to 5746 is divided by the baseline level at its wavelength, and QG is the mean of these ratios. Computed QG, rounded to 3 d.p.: 0.990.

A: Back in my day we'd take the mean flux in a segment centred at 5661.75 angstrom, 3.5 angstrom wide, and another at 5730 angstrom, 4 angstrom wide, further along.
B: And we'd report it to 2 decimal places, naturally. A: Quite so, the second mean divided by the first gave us 1.10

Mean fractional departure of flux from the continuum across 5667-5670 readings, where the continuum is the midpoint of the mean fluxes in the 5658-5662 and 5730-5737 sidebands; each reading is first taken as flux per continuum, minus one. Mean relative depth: 0.02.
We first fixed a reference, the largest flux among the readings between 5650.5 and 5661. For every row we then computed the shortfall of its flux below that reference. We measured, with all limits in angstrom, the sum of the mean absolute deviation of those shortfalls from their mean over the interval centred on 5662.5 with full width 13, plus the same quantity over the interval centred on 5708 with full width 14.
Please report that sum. 0.86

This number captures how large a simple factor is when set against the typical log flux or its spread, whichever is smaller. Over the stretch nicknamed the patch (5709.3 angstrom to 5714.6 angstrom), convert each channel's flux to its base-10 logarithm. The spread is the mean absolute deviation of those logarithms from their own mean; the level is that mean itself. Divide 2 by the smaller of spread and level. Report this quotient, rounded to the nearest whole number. 149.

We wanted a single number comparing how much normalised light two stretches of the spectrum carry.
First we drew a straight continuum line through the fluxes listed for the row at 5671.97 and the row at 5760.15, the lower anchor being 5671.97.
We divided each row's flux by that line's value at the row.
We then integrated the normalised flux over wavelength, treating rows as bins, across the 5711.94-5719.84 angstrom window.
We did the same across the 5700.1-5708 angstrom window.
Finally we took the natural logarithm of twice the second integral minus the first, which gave 1.95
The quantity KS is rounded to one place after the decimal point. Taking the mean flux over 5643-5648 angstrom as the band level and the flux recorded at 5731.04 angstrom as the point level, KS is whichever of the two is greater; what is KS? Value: 14.1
